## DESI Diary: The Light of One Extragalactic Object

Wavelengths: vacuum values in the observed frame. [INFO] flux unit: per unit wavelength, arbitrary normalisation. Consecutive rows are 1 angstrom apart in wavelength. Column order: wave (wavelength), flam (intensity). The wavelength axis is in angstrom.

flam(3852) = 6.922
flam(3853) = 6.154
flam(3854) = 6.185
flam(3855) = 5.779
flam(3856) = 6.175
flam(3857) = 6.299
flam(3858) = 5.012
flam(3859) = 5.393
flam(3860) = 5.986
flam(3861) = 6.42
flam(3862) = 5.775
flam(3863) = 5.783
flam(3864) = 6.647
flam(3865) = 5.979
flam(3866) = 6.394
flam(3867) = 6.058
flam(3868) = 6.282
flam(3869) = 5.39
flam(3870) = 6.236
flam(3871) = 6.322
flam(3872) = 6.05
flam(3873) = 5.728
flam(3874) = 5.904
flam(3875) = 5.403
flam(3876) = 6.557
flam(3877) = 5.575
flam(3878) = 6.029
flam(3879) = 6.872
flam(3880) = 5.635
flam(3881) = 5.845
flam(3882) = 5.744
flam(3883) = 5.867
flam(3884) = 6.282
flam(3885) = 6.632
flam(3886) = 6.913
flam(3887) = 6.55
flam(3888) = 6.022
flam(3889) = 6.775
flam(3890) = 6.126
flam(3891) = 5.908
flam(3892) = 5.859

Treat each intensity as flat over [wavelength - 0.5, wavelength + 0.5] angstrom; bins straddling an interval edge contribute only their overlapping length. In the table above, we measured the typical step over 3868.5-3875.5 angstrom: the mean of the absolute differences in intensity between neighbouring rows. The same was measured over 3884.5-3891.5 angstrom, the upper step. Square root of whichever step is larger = 0.68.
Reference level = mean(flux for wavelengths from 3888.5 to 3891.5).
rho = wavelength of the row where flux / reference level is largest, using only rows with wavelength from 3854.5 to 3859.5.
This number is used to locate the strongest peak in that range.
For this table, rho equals 3857 angstrom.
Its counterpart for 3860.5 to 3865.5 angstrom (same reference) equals 3864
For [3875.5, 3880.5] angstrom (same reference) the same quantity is 3879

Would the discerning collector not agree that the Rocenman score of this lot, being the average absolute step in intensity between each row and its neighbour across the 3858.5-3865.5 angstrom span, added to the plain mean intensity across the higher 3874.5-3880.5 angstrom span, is 6.55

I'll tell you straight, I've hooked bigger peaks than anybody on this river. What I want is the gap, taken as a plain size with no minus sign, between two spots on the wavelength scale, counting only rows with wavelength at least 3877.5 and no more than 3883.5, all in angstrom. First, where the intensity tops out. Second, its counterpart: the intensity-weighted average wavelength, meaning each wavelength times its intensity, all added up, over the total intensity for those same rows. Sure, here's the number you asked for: 1.4 angstrom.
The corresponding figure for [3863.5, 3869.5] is 2.4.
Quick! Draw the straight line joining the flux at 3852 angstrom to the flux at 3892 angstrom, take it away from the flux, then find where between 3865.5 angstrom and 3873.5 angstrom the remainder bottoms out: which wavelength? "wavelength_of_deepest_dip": 3869 angstrom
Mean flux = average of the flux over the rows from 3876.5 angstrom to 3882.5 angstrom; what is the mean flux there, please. 5.95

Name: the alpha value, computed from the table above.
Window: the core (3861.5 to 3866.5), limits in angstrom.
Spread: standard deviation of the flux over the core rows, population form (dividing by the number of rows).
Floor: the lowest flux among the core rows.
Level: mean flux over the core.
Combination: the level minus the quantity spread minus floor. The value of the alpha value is 11.5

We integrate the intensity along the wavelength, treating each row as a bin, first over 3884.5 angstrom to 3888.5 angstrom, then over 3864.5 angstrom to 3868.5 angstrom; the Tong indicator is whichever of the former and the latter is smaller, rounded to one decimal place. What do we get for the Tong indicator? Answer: 24.7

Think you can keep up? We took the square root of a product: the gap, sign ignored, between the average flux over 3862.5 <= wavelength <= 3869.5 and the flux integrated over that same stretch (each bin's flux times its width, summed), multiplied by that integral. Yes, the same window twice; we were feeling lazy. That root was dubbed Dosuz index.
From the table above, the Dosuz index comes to 39.4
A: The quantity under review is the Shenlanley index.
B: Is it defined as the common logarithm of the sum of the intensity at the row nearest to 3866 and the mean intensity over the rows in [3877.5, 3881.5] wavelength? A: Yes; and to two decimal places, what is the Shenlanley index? 1.10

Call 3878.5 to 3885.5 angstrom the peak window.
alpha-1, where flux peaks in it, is 3879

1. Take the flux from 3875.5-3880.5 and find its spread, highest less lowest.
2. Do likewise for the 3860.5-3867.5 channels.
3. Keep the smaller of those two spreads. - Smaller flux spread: 0.87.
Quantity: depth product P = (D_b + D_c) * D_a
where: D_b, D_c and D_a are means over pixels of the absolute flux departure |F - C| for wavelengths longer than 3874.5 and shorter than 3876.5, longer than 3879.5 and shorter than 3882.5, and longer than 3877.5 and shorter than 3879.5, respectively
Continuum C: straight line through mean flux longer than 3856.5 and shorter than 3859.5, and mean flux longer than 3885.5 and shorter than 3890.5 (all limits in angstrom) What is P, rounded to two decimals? 0.44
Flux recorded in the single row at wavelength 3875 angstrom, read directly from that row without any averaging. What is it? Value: 5.403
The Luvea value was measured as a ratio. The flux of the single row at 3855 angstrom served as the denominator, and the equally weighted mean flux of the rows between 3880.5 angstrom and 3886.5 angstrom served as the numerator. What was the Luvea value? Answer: 1.08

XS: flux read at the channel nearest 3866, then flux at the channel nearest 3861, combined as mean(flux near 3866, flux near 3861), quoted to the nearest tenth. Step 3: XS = 6.4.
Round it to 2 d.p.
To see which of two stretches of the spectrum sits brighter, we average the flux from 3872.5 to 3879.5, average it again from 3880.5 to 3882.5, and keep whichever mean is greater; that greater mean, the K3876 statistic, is 6.01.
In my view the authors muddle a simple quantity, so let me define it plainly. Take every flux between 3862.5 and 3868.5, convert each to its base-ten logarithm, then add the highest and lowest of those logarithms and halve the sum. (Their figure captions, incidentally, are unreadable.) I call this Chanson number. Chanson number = 0.792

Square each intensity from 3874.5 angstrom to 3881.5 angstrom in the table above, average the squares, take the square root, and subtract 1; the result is 5.01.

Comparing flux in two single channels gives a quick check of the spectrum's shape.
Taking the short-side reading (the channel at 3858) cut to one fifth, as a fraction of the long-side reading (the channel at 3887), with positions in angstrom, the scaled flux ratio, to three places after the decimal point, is 0.153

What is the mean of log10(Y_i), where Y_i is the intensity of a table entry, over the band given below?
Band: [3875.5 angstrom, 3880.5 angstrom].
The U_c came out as 0.786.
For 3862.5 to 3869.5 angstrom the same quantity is 0.783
